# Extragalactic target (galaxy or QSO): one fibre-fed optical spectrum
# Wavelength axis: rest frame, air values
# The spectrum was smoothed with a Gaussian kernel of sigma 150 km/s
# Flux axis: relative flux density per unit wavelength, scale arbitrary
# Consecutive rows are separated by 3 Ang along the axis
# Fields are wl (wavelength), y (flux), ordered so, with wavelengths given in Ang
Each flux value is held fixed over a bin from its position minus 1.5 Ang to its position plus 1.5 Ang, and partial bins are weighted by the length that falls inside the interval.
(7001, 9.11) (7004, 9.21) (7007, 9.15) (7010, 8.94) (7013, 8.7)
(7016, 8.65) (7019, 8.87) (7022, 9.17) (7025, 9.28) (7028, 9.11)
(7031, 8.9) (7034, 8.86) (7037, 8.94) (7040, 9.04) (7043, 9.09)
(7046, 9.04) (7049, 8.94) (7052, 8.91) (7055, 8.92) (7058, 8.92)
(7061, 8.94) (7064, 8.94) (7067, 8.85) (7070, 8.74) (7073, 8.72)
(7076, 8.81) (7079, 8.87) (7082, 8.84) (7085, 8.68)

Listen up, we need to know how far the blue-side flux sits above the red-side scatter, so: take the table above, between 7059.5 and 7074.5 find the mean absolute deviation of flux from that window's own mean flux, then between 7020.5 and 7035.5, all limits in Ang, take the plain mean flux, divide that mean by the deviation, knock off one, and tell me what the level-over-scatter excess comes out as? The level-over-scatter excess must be 104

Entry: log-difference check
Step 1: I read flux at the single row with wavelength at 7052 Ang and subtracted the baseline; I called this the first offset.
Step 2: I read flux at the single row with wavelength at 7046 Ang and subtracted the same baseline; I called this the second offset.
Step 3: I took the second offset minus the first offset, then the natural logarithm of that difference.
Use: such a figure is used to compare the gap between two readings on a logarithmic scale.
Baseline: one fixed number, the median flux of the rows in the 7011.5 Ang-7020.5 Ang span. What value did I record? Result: -2.0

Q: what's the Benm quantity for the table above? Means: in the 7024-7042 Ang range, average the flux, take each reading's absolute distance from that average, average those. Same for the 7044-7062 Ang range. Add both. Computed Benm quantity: 0.15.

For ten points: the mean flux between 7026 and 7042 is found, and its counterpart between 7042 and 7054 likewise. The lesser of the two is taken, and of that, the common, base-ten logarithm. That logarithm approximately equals 0.953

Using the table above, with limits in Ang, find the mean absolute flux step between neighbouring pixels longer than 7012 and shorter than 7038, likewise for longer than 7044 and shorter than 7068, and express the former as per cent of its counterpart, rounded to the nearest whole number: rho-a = 413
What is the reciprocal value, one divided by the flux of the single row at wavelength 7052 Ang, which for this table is 0.112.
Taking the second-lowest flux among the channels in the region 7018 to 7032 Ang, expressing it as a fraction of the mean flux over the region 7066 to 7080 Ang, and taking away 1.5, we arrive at -0.488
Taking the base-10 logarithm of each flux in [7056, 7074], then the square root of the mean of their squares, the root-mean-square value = 0.947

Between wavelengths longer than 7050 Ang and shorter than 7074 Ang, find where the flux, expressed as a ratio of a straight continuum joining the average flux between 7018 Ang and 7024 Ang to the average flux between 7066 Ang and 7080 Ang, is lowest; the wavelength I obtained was 7073 Ang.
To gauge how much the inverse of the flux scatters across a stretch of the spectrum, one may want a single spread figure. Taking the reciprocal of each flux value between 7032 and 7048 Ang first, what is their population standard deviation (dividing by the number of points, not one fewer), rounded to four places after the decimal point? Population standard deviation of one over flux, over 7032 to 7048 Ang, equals 0.0010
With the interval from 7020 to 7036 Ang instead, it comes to 0.0020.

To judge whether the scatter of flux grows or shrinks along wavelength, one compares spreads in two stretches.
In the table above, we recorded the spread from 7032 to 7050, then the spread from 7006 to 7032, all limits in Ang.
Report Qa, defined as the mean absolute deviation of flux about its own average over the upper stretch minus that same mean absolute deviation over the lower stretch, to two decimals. -0.11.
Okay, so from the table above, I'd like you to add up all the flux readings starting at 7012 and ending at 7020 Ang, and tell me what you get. 26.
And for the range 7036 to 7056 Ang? 63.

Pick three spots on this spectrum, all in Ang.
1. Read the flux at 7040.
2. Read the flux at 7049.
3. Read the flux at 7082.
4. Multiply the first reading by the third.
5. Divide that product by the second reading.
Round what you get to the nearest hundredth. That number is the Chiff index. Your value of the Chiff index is 8.94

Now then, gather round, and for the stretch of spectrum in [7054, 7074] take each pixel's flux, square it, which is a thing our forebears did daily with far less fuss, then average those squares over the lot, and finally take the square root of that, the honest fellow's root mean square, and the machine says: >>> 8.86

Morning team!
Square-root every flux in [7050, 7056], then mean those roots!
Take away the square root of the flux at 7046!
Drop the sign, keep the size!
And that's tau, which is 0.021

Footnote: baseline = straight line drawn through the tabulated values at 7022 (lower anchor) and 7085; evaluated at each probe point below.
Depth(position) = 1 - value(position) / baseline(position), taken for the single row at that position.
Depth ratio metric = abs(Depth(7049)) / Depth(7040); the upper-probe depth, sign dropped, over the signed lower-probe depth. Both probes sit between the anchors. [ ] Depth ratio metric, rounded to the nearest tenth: -2.0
